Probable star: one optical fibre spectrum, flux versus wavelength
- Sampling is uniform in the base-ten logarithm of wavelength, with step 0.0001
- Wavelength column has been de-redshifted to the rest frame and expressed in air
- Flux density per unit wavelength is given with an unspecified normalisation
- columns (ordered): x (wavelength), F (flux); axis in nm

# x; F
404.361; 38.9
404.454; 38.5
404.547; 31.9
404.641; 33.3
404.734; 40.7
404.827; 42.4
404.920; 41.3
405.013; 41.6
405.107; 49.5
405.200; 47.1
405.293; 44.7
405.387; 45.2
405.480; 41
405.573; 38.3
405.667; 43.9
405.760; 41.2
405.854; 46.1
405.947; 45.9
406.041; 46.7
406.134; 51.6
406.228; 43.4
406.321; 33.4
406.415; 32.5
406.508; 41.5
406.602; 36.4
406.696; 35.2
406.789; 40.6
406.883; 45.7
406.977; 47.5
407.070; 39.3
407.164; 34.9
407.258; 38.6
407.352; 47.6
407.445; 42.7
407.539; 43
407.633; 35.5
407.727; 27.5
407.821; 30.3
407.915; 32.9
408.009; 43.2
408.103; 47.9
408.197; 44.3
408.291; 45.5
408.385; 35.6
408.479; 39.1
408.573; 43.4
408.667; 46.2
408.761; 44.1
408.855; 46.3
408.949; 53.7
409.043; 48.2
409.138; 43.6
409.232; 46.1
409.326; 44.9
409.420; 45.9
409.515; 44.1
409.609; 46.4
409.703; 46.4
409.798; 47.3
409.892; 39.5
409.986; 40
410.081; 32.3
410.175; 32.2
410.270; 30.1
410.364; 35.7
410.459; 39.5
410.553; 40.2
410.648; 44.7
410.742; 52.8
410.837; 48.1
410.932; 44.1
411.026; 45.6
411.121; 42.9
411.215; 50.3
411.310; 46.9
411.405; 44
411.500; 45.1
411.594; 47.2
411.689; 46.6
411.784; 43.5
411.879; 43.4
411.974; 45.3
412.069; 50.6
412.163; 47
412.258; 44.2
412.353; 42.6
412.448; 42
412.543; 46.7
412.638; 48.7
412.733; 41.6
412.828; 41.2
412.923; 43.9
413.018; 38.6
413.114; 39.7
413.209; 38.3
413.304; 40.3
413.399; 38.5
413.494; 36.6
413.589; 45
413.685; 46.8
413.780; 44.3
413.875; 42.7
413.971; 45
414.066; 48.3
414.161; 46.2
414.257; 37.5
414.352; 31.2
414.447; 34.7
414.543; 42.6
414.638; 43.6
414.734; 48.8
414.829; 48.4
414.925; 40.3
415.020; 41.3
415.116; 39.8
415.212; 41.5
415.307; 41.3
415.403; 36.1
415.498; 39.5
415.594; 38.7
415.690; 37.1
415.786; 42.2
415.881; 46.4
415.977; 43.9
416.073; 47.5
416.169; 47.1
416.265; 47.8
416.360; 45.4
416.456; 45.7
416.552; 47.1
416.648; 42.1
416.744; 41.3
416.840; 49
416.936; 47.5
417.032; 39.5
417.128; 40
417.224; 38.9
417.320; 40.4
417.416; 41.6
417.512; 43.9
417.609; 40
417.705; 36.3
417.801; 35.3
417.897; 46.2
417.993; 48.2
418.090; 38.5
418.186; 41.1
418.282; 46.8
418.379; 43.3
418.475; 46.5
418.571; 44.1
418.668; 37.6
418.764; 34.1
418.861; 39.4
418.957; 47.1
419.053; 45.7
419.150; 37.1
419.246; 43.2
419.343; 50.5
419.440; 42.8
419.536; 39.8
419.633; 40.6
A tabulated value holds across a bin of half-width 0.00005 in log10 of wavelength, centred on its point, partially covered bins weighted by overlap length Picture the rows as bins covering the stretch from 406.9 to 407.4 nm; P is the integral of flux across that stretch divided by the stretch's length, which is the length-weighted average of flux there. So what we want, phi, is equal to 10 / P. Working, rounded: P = 42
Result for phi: 0.239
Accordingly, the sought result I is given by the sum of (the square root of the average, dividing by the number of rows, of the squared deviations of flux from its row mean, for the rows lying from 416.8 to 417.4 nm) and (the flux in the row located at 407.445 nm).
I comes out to 47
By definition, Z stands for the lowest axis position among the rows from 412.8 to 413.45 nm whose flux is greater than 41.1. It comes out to 412.828 nm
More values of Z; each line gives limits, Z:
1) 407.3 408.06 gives 407.352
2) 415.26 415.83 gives 415.307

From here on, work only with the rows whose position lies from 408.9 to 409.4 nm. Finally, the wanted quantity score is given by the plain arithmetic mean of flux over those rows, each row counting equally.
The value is 47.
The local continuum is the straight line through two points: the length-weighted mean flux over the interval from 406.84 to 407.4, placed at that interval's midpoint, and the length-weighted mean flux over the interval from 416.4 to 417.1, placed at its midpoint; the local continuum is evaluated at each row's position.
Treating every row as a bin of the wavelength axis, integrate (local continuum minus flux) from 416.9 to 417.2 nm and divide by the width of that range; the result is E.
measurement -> 3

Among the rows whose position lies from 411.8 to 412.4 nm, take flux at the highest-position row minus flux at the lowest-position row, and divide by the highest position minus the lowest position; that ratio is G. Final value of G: -2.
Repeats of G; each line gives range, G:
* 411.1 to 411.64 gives 9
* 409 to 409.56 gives -9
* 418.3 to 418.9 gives -8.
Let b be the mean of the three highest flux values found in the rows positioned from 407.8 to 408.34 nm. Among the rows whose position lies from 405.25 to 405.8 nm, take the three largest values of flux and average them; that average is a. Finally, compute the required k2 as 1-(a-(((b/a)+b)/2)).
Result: -20.1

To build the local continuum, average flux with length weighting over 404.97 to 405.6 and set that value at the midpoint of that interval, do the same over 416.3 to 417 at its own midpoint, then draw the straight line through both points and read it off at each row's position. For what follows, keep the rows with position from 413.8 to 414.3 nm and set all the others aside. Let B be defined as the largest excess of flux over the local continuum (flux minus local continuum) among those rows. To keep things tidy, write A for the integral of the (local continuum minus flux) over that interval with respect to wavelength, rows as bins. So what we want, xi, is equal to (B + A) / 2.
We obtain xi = 1.9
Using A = 0.5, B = 3.2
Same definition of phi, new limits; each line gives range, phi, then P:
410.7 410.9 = 0.201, 50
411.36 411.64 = 0.220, 46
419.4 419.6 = 0.243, 41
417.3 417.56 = 0.237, 42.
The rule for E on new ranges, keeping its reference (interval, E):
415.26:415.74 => 6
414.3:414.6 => 8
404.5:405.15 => 2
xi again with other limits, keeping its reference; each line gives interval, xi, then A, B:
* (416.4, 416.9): 1.9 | 0.1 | 3.6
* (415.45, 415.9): 1.6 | 2.2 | 1.1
